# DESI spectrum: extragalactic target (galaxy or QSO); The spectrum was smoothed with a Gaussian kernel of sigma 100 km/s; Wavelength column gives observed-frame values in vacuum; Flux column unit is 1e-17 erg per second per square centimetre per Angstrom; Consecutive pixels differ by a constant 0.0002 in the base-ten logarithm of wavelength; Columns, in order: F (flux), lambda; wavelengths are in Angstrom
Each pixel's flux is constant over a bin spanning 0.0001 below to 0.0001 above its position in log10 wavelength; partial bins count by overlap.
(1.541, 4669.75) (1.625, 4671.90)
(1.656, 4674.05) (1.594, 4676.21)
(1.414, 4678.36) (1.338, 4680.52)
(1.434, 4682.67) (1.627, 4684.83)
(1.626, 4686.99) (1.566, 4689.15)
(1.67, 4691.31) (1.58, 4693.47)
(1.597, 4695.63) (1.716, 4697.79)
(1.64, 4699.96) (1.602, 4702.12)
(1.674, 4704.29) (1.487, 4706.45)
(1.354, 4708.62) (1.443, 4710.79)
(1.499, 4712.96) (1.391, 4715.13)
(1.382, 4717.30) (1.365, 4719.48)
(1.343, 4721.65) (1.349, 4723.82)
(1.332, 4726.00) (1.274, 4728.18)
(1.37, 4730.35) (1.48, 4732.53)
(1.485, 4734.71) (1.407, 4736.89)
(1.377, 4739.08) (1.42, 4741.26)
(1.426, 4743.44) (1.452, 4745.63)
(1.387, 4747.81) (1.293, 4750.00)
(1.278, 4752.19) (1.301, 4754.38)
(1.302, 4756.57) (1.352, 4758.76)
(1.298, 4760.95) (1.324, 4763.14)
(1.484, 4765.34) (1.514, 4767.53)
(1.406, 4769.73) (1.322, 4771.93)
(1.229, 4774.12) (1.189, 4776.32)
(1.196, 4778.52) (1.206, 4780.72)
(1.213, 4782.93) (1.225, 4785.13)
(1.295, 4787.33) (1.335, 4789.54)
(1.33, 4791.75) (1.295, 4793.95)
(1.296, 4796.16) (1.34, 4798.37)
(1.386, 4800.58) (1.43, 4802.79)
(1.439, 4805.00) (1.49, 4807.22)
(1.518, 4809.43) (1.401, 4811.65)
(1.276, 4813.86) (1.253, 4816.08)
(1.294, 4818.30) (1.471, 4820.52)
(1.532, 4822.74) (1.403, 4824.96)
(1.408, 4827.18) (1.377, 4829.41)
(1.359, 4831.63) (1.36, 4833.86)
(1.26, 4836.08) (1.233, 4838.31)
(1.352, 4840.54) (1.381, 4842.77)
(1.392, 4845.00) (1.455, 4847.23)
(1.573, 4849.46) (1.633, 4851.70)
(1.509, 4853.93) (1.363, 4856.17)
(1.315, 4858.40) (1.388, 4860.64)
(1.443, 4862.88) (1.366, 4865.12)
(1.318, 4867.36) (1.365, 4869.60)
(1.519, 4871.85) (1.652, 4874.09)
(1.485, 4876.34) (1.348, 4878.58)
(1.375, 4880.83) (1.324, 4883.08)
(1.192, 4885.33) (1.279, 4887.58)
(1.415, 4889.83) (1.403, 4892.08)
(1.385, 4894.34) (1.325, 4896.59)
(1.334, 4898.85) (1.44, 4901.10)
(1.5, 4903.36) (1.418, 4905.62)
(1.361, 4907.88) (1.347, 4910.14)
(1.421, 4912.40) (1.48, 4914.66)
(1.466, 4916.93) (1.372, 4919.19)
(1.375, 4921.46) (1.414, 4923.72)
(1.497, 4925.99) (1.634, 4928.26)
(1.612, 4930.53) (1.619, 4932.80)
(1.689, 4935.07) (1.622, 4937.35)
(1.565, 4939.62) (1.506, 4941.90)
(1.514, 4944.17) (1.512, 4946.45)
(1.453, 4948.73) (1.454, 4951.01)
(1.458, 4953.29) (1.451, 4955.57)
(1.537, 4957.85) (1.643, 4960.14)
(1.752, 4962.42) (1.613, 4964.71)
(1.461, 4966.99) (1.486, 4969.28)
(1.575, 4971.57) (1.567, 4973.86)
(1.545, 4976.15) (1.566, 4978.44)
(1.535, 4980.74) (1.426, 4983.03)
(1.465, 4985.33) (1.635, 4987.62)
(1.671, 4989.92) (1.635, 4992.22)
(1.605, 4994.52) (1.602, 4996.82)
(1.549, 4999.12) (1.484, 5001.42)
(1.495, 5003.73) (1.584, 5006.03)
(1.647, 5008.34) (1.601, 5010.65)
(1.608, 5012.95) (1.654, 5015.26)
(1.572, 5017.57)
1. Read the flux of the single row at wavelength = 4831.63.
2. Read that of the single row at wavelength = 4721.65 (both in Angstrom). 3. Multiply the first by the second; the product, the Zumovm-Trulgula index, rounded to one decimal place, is 1.8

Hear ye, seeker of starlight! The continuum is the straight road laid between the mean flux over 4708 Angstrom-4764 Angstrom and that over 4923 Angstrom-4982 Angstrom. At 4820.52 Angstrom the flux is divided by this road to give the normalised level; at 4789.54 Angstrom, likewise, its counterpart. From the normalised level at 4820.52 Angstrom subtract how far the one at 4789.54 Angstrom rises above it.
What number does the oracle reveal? 1.10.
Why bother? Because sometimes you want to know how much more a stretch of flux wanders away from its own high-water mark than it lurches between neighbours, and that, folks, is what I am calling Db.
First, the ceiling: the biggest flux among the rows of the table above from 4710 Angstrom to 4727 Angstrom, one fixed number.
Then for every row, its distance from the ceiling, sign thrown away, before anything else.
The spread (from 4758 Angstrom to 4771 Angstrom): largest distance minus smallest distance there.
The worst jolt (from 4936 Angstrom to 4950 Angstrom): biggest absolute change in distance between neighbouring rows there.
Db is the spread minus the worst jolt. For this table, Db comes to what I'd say 0.13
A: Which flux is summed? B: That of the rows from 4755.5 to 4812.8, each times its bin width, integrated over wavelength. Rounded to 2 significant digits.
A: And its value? 77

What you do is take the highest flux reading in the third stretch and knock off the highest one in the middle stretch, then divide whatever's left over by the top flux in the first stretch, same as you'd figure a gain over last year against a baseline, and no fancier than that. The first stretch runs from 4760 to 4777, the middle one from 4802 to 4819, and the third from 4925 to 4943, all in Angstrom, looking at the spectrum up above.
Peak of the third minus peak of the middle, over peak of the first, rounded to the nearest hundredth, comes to 0.11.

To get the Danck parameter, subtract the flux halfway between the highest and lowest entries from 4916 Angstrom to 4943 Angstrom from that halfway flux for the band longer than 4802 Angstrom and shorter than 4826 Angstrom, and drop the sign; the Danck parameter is 0.14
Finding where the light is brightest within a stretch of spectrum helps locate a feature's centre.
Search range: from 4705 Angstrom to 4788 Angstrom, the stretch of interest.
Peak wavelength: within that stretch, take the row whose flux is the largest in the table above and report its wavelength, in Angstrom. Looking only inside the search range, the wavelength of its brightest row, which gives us 4767.53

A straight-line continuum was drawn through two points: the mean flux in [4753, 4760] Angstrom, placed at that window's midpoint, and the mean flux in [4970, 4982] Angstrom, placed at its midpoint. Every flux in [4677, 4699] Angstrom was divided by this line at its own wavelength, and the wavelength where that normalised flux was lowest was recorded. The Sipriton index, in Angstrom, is 4680.52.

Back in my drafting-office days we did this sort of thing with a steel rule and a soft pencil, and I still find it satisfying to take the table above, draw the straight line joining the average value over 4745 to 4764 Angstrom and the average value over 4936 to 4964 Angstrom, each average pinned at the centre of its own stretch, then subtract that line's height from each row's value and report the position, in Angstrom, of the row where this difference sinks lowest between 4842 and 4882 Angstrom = 4867.36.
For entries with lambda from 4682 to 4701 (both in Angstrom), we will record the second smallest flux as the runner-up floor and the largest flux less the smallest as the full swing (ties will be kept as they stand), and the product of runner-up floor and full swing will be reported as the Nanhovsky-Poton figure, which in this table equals 0.44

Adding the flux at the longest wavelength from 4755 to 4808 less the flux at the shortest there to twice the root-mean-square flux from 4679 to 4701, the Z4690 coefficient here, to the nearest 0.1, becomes 3.4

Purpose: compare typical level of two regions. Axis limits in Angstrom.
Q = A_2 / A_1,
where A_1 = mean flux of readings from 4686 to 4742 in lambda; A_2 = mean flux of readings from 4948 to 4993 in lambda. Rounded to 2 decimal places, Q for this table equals 1.05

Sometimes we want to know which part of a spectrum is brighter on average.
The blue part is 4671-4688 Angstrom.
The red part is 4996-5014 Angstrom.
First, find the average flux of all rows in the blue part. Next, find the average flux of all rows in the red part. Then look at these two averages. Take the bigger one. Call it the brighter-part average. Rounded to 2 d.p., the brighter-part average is 1.57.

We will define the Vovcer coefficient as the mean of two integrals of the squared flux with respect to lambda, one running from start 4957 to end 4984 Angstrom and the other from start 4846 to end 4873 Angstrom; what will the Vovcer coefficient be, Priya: 61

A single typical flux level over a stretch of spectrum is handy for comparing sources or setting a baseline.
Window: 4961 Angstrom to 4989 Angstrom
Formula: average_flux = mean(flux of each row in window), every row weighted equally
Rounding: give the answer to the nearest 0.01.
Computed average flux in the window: 1.55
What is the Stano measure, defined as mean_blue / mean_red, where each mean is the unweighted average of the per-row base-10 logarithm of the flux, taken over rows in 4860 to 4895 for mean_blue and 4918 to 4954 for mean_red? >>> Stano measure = 0.79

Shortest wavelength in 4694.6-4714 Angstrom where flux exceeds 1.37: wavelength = 4695.63 Angstrom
